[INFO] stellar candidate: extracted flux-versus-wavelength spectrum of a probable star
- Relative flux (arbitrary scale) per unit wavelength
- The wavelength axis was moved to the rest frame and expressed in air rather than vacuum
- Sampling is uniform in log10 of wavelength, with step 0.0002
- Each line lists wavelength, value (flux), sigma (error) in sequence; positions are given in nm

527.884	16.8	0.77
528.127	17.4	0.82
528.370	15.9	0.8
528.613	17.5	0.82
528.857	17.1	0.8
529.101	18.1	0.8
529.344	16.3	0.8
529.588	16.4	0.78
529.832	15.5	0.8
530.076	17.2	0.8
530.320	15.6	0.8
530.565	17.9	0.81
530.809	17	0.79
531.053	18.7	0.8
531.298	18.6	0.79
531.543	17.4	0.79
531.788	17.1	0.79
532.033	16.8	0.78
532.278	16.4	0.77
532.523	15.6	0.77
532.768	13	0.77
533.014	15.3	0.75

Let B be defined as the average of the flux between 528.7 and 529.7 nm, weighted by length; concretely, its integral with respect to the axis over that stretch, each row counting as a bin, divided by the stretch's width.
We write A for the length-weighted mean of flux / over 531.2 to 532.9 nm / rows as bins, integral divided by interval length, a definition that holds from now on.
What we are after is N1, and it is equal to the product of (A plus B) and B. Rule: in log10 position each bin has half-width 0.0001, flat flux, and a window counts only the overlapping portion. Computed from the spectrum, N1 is 567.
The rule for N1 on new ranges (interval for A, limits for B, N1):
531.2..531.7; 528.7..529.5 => 601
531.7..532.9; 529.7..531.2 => 557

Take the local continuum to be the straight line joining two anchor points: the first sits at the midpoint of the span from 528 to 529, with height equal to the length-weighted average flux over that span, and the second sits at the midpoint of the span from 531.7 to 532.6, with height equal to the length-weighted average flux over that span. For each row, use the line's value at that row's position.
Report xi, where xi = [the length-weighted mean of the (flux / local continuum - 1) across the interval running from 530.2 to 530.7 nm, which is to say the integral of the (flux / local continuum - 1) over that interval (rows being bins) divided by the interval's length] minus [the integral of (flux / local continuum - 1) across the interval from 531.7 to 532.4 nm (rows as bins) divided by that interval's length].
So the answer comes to -0.01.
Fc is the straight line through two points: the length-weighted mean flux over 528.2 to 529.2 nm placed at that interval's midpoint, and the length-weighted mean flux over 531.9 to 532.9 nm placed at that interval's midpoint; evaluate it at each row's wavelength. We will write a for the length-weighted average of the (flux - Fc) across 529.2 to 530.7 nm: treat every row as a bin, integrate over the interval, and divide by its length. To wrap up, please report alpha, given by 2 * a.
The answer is 0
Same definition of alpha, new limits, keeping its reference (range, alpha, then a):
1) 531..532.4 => 3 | 1.7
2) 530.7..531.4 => 4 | 2.0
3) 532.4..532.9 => -2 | -1.0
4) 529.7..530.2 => 0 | -0.2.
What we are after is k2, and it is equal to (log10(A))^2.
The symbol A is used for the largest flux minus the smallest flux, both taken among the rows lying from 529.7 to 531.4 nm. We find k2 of 0.26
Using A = 3.2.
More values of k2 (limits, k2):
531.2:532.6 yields 0.23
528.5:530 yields 0.17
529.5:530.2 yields 0.05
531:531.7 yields 0.01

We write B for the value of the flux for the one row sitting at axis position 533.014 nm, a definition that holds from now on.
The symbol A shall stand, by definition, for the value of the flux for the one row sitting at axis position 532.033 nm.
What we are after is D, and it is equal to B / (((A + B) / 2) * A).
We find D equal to 0.0567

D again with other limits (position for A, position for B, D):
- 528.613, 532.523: 0.0539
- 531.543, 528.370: 0.0549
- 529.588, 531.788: 0.0622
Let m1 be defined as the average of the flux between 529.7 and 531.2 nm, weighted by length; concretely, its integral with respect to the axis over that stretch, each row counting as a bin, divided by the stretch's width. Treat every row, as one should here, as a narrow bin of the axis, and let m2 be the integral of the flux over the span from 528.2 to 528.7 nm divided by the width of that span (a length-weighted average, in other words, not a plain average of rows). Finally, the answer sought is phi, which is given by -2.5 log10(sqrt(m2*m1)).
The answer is -3.07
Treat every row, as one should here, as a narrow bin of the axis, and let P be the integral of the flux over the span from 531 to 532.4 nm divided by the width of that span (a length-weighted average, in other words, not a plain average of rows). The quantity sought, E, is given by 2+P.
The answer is 19.4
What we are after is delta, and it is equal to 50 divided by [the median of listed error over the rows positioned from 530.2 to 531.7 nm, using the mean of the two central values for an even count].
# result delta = 62.89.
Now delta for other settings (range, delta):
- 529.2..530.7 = 62.50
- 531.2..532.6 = 63.69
